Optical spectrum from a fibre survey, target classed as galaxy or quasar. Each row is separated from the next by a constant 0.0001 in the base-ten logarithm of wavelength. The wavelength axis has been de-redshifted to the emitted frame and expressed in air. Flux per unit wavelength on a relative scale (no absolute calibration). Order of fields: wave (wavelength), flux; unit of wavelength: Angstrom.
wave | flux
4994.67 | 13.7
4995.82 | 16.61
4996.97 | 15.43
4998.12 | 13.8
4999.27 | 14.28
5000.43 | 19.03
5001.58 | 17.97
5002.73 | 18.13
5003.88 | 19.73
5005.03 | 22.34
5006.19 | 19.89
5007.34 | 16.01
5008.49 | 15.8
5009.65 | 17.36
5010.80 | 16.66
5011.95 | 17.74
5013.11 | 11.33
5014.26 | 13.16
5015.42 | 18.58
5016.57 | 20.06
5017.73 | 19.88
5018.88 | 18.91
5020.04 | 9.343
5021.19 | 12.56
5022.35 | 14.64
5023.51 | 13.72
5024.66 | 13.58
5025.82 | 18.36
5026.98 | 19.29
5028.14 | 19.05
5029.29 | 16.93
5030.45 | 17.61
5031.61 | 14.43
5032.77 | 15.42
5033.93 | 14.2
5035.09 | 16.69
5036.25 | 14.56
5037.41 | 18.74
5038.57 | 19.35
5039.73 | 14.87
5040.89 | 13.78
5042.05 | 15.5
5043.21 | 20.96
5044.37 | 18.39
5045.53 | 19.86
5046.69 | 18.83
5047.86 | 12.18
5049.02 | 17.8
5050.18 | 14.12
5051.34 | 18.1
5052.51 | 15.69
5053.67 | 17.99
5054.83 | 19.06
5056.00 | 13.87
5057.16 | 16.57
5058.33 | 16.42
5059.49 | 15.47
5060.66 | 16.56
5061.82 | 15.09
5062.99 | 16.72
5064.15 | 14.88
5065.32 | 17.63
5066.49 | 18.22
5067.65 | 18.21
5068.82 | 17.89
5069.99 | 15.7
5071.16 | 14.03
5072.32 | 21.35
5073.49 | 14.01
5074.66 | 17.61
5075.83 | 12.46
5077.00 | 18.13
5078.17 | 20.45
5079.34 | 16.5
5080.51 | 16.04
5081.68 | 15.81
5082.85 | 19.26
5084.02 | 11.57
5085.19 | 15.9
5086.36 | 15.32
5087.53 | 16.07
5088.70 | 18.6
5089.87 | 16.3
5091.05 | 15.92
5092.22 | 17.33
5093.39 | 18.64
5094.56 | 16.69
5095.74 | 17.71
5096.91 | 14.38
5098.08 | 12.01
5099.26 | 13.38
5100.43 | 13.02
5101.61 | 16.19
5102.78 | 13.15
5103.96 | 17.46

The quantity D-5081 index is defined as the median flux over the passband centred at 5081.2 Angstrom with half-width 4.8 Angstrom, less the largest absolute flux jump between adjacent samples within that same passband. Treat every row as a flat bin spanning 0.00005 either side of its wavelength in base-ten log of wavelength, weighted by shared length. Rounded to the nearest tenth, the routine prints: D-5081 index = 8.6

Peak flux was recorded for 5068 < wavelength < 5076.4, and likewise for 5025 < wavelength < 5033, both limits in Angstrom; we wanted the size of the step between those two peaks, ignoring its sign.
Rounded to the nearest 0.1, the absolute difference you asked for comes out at 2.1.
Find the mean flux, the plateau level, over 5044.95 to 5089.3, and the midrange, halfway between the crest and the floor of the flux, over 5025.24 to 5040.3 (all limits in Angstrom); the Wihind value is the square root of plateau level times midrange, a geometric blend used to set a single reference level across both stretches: 16.7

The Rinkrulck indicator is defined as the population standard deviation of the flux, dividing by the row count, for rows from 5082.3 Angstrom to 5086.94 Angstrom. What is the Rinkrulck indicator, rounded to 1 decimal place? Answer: 2.7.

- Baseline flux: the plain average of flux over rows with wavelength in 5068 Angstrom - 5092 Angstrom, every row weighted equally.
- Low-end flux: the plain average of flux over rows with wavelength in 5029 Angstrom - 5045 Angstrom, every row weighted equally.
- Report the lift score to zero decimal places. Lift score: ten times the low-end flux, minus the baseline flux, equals 149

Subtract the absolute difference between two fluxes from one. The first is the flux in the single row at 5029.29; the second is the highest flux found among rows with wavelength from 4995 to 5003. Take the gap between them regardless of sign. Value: -1.1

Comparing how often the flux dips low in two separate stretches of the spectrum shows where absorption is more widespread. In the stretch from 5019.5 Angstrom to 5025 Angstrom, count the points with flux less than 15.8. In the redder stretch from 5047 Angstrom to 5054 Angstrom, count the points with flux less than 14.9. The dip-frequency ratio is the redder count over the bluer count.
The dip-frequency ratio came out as 0.40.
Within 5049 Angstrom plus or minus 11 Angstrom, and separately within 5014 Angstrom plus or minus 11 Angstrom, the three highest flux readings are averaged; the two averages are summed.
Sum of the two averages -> 40.8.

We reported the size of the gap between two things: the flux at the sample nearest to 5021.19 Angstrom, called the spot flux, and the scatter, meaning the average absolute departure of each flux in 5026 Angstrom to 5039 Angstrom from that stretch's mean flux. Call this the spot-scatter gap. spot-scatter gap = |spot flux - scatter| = 10.9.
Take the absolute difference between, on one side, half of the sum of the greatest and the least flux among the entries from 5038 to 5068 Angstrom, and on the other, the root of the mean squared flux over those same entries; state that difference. 0.3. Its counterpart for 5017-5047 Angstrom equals 1.6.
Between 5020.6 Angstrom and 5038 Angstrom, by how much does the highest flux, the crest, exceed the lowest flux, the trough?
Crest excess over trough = 6.7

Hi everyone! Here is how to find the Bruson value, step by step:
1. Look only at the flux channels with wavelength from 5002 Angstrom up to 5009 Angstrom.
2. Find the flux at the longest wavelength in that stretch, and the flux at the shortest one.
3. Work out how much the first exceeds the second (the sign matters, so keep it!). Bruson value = -2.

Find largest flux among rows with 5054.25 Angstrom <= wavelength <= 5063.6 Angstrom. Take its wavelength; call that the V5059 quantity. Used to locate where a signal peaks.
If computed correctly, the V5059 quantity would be 5054.83 Angstrom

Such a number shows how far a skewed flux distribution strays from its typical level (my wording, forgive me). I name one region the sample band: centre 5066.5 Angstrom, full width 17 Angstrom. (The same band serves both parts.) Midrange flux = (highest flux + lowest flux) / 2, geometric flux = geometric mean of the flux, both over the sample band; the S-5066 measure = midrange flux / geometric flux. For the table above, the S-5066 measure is 1.07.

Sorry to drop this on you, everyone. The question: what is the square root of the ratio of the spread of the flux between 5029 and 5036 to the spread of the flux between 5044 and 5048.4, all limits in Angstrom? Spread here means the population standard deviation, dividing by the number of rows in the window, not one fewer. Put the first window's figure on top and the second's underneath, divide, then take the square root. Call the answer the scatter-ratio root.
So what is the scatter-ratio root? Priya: 0.65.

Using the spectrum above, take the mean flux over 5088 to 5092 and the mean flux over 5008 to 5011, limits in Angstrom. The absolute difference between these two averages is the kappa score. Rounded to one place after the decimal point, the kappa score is 0.3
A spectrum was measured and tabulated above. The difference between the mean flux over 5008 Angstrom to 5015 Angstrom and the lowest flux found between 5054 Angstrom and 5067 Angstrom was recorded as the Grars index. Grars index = 1.5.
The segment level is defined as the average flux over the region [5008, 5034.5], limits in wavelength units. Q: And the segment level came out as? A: 16.0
